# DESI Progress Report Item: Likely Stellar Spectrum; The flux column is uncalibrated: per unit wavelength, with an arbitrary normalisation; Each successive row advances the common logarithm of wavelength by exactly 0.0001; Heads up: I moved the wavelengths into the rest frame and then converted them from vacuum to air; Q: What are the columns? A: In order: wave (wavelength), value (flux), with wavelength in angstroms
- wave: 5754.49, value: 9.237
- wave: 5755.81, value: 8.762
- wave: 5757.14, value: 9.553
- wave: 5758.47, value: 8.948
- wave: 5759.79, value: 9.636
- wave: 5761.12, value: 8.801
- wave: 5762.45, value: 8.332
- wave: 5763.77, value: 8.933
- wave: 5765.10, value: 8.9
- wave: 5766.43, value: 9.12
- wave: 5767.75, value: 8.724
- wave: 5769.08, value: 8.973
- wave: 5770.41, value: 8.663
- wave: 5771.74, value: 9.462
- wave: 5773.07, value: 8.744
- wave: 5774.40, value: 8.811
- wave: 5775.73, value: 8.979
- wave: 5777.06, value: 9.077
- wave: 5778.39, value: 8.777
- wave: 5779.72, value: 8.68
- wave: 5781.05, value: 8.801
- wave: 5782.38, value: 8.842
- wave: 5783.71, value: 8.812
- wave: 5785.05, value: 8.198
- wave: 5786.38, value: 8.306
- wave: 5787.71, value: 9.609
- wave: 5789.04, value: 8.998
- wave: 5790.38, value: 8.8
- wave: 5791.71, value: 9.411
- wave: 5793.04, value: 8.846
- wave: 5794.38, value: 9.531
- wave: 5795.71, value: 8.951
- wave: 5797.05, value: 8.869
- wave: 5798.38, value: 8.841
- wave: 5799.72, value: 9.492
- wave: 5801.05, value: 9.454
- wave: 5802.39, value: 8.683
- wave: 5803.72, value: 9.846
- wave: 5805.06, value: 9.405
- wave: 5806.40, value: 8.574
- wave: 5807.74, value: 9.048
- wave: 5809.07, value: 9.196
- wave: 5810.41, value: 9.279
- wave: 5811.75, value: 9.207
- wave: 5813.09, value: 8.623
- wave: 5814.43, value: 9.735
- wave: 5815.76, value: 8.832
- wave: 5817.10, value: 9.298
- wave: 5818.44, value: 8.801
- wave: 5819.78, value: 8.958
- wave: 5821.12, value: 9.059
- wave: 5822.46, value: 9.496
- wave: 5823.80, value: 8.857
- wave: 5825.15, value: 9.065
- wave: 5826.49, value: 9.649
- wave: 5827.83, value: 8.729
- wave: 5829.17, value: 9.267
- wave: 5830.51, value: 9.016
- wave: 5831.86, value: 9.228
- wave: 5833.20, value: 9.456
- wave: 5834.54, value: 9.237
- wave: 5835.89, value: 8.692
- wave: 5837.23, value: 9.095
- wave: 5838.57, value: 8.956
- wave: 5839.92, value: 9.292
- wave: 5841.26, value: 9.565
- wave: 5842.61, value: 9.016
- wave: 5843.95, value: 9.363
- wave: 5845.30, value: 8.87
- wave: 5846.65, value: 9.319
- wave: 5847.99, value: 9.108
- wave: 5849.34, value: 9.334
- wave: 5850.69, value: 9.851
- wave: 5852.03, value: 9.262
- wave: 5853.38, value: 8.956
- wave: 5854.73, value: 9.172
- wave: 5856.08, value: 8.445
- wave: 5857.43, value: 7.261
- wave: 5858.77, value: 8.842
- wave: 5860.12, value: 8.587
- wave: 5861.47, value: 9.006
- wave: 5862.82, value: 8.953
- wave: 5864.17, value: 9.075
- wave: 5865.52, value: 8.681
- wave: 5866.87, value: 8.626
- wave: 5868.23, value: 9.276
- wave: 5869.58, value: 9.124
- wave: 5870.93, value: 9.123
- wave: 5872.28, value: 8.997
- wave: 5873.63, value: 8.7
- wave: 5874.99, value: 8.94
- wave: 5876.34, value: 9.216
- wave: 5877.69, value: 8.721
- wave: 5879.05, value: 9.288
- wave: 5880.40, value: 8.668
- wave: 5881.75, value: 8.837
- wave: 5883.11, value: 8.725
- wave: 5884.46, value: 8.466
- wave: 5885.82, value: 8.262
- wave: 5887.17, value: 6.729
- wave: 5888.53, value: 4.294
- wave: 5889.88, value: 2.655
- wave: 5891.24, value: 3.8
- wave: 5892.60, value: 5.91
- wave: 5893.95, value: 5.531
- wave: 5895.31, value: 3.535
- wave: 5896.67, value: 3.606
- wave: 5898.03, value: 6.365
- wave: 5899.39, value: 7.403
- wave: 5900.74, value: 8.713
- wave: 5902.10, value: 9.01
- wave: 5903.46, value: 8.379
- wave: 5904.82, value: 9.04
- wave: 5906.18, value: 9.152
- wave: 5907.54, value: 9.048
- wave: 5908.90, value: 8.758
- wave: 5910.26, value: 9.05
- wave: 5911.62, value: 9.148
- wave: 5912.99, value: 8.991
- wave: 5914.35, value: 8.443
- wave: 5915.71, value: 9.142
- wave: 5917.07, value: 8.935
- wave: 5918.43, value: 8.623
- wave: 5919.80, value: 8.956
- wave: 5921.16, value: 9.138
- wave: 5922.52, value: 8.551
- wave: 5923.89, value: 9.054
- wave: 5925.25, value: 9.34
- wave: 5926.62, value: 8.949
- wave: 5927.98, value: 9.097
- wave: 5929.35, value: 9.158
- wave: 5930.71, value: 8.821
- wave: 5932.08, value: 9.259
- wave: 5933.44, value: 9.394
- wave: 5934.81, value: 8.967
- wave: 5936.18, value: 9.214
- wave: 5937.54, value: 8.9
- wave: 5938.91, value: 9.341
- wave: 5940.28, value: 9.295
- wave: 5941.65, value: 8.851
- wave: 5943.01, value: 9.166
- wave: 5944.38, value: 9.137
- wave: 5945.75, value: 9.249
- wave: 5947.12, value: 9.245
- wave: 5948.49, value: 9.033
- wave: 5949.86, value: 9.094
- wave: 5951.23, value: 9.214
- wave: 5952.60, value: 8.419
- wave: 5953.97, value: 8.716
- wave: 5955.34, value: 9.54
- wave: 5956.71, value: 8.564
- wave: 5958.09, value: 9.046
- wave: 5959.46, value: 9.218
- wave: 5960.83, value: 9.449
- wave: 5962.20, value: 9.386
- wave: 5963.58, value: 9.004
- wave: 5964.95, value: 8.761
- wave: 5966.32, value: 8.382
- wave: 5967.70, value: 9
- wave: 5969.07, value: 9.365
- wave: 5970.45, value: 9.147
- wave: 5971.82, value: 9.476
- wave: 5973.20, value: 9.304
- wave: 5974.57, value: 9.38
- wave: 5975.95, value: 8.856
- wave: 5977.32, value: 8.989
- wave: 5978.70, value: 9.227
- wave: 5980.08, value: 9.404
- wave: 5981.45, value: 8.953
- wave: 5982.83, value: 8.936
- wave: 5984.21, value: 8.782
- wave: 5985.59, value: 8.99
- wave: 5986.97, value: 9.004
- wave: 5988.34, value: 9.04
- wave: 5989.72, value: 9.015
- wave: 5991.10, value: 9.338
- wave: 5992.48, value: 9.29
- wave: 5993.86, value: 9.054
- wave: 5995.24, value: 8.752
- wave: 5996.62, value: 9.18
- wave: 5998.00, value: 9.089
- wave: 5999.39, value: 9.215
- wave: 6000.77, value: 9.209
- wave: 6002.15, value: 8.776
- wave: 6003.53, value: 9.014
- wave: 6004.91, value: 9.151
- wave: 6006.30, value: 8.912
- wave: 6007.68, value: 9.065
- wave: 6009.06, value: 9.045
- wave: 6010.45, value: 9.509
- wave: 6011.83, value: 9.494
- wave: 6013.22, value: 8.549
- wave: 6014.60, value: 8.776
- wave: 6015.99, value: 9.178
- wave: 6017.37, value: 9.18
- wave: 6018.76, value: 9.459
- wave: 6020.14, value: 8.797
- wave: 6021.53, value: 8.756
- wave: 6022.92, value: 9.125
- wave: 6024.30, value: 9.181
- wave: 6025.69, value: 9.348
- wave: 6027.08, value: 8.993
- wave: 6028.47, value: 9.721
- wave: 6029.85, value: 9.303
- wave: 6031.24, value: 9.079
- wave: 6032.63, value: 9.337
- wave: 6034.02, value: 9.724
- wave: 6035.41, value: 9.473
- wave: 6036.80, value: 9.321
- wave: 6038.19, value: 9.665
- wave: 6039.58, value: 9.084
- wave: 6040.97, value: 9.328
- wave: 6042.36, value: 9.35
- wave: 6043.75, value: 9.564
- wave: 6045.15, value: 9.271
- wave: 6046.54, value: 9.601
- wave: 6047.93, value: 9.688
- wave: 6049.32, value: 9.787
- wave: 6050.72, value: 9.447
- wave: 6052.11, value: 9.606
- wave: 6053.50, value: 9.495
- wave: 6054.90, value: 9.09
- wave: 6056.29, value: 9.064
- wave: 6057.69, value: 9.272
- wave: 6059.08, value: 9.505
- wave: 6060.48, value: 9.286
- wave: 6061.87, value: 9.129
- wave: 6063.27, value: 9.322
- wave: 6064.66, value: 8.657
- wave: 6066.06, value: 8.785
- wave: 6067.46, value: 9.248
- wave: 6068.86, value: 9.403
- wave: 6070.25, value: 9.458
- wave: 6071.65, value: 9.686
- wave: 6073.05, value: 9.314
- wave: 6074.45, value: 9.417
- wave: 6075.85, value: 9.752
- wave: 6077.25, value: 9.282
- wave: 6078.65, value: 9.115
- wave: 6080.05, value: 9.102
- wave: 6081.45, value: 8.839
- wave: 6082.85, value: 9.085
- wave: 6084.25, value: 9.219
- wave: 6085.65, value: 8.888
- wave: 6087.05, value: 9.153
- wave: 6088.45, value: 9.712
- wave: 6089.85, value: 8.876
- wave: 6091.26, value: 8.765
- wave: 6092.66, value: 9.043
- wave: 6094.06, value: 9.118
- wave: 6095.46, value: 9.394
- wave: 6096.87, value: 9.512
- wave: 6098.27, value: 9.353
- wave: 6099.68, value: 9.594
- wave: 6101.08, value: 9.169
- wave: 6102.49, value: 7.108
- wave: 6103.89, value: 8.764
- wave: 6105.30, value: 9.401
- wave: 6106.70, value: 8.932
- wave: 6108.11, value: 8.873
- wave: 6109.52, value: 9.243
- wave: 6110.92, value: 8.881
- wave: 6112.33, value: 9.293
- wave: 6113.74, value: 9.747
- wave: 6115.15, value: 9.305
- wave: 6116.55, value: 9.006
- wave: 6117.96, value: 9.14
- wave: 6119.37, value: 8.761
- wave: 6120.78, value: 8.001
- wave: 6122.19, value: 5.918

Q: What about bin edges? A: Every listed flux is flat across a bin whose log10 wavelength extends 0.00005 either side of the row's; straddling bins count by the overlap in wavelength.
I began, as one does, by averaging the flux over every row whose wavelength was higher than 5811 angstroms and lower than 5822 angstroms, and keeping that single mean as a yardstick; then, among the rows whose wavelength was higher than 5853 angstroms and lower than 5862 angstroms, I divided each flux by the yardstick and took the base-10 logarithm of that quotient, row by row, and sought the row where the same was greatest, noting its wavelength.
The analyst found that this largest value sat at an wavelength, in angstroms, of 5854.73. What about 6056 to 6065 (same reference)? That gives 6059.08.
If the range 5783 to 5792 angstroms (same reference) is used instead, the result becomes 5787.71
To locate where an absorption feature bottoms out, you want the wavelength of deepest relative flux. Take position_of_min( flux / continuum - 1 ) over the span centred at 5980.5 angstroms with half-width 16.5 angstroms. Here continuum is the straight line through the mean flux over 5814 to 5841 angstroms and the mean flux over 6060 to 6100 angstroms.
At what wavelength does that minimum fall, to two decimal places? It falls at 5966.32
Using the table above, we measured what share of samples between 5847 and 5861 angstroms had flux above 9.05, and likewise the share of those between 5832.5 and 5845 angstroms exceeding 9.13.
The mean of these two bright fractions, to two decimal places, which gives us 0.53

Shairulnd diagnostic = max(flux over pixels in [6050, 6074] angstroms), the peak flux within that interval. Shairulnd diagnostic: 9.686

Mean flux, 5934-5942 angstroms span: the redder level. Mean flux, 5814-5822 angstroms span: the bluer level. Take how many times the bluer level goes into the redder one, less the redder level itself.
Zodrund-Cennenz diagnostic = -8.10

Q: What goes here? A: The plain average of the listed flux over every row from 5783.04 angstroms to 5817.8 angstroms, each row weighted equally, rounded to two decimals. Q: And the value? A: 9.07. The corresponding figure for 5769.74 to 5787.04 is 8.78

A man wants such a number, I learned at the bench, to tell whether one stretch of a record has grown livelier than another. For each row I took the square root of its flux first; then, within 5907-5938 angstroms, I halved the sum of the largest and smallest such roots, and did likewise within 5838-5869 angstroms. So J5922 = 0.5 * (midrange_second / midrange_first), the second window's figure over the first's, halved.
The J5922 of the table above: 0.49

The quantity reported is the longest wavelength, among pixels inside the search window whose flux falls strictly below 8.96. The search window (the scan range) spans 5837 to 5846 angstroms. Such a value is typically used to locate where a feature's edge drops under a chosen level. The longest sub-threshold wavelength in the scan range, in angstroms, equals 5845.30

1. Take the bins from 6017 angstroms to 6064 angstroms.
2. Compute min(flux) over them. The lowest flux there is 8.756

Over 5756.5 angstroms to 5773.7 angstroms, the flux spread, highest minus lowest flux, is 1.3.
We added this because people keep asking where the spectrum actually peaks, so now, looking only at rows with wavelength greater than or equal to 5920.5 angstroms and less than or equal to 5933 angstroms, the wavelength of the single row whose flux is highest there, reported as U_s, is 5925.25 angstroms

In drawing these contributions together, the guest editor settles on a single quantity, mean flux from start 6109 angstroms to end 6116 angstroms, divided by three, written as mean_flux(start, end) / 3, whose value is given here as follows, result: 3.10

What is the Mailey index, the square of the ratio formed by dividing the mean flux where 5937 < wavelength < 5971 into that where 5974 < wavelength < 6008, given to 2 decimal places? 1.00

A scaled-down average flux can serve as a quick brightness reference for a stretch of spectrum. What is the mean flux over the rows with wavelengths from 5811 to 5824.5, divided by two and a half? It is 3.63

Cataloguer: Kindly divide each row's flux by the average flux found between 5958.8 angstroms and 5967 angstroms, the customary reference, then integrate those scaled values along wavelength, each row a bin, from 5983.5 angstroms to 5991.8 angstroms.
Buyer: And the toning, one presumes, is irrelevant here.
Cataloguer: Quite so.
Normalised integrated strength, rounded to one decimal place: 8.3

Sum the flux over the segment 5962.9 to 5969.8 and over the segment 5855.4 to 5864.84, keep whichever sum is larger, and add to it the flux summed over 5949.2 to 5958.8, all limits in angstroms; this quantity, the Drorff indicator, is 123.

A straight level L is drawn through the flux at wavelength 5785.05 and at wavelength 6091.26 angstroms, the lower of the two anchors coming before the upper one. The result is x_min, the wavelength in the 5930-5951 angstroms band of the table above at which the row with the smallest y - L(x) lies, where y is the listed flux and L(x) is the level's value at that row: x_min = 5930.71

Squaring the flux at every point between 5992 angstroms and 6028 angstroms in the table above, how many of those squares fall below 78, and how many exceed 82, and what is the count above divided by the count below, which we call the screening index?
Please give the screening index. 2.5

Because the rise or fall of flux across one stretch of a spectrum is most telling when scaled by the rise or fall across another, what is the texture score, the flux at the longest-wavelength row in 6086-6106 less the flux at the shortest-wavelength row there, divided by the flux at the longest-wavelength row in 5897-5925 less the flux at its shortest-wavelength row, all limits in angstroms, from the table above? 0.1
